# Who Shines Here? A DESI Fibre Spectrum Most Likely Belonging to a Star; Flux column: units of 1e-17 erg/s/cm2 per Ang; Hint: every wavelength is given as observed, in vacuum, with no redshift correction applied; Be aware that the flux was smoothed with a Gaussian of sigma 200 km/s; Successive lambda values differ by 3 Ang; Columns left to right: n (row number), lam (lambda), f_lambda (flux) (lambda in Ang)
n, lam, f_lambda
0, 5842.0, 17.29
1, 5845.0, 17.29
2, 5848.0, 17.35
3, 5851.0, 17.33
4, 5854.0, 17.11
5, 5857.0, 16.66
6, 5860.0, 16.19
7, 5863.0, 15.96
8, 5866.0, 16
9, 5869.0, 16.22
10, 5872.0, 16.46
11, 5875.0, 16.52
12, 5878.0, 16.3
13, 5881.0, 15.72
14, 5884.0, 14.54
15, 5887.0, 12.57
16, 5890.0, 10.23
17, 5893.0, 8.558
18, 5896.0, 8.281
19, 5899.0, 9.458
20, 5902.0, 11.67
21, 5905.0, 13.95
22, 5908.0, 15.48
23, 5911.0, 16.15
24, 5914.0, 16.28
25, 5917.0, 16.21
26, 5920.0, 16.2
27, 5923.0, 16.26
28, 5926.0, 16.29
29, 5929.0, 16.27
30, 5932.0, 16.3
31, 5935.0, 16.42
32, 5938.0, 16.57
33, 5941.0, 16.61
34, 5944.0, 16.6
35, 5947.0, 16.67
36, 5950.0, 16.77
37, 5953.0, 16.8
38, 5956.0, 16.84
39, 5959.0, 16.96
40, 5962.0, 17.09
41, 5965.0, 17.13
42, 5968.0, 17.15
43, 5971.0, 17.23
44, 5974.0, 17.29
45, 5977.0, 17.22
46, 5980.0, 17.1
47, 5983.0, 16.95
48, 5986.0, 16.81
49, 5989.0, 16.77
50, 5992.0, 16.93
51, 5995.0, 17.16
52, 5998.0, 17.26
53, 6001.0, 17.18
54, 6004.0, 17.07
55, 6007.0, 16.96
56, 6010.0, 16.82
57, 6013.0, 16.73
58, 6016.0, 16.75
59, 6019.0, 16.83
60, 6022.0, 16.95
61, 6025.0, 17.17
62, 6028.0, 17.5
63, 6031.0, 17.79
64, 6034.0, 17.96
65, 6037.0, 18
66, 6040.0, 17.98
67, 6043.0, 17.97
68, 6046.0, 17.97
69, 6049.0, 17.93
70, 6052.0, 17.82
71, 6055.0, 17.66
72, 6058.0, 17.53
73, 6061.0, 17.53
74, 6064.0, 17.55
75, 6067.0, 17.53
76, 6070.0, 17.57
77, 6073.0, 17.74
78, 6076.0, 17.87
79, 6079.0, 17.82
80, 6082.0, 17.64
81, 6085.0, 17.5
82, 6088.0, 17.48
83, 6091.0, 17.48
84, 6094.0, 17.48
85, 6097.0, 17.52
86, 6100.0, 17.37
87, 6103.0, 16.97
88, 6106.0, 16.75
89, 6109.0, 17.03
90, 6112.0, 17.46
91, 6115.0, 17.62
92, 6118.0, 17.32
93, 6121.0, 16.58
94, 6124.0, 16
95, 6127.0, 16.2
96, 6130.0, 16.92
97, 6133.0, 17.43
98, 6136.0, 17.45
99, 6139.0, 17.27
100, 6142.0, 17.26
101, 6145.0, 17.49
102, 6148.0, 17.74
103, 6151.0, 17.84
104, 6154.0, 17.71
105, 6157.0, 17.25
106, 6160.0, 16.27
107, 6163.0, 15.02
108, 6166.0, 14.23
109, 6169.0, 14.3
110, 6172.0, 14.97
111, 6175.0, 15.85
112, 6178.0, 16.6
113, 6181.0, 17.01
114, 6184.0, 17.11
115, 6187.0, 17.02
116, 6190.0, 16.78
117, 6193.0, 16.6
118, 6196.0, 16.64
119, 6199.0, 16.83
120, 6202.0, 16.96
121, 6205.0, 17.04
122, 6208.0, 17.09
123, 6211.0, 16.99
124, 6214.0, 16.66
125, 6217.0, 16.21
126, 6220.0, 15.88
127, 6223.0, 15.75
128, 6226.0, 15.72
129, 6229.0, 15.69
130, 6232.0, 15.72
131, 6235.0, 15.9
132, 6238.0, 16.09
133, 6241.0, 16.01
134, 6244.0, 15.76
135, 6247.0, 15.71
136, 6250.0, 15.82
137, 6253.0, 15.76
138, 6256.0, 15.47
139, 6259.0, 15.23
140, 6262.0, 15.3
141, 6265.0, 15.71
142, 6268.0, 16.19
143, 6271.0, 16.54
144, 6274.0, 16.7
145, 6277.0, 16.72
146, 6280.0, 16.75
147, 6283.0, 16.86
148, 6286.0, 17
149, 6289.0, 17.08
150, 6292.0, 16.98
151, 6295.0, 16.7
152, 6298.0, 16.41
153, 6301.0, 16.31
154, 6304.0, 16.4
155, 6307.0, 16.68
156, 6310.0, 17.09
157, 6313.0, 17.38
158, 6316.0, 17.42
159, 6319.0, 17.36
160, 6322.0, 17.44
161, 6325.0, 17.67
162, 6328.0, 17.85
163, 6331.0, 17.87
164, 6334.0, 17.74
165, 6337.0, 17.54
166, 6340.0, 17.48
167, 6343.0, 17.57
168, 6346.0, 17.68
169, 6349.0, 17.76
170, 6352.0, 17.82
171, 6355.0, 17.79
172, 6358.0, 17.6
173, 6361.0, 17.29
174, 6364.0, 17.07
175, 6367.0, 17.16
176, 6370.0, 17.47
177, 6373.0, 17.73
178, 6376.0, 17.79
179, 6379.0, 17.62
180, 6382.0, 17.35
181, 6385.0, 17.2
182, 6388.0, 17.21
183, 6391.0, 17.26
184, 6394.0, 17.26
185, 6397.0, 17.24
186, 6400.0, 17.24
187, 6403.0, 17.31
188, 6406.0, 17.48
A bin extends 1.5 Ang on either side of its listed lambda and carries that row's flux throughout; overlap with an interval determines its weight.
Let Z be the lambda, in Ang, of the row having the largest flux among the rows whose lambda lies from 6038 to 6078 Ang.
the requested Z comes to 6040.0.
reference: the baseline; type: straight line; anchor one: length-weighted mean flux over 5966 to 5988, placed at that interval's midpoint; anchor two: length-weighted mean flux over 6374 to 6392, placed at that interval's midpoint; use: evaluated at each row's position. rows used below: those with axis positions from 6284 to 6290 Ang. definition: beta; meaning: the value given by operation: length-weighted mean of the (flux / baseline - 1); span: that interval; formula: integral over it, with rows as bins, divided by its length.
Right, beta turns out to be -0.019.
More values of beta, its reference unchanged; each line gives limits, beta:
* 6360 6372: -0.008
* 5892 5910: -0.328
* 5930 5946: -0.033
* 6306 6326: -0.004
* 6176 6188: -0.022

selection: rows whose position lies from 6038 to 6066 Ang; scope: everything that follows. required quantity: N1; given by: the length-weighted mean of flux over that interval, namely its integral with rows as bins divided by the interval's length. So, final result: 17.8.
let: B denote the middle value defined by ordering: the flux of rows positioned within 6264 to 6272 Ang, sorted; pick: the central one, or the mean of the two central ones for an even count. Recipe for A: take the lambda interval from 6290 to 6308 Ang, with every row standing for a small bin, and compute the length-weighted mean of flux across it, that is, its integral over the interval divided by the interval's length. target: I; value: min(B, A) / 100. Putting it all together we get 0.162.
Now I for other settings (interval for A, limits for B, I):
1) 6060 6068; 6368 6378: 0.175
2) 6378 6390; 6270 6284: 0.167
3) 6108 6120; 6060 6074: 0.173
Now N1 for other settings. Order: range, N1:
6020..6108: 17.6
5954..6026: 17.0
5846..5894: 15.3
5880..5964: 14.9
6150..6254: 16.2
